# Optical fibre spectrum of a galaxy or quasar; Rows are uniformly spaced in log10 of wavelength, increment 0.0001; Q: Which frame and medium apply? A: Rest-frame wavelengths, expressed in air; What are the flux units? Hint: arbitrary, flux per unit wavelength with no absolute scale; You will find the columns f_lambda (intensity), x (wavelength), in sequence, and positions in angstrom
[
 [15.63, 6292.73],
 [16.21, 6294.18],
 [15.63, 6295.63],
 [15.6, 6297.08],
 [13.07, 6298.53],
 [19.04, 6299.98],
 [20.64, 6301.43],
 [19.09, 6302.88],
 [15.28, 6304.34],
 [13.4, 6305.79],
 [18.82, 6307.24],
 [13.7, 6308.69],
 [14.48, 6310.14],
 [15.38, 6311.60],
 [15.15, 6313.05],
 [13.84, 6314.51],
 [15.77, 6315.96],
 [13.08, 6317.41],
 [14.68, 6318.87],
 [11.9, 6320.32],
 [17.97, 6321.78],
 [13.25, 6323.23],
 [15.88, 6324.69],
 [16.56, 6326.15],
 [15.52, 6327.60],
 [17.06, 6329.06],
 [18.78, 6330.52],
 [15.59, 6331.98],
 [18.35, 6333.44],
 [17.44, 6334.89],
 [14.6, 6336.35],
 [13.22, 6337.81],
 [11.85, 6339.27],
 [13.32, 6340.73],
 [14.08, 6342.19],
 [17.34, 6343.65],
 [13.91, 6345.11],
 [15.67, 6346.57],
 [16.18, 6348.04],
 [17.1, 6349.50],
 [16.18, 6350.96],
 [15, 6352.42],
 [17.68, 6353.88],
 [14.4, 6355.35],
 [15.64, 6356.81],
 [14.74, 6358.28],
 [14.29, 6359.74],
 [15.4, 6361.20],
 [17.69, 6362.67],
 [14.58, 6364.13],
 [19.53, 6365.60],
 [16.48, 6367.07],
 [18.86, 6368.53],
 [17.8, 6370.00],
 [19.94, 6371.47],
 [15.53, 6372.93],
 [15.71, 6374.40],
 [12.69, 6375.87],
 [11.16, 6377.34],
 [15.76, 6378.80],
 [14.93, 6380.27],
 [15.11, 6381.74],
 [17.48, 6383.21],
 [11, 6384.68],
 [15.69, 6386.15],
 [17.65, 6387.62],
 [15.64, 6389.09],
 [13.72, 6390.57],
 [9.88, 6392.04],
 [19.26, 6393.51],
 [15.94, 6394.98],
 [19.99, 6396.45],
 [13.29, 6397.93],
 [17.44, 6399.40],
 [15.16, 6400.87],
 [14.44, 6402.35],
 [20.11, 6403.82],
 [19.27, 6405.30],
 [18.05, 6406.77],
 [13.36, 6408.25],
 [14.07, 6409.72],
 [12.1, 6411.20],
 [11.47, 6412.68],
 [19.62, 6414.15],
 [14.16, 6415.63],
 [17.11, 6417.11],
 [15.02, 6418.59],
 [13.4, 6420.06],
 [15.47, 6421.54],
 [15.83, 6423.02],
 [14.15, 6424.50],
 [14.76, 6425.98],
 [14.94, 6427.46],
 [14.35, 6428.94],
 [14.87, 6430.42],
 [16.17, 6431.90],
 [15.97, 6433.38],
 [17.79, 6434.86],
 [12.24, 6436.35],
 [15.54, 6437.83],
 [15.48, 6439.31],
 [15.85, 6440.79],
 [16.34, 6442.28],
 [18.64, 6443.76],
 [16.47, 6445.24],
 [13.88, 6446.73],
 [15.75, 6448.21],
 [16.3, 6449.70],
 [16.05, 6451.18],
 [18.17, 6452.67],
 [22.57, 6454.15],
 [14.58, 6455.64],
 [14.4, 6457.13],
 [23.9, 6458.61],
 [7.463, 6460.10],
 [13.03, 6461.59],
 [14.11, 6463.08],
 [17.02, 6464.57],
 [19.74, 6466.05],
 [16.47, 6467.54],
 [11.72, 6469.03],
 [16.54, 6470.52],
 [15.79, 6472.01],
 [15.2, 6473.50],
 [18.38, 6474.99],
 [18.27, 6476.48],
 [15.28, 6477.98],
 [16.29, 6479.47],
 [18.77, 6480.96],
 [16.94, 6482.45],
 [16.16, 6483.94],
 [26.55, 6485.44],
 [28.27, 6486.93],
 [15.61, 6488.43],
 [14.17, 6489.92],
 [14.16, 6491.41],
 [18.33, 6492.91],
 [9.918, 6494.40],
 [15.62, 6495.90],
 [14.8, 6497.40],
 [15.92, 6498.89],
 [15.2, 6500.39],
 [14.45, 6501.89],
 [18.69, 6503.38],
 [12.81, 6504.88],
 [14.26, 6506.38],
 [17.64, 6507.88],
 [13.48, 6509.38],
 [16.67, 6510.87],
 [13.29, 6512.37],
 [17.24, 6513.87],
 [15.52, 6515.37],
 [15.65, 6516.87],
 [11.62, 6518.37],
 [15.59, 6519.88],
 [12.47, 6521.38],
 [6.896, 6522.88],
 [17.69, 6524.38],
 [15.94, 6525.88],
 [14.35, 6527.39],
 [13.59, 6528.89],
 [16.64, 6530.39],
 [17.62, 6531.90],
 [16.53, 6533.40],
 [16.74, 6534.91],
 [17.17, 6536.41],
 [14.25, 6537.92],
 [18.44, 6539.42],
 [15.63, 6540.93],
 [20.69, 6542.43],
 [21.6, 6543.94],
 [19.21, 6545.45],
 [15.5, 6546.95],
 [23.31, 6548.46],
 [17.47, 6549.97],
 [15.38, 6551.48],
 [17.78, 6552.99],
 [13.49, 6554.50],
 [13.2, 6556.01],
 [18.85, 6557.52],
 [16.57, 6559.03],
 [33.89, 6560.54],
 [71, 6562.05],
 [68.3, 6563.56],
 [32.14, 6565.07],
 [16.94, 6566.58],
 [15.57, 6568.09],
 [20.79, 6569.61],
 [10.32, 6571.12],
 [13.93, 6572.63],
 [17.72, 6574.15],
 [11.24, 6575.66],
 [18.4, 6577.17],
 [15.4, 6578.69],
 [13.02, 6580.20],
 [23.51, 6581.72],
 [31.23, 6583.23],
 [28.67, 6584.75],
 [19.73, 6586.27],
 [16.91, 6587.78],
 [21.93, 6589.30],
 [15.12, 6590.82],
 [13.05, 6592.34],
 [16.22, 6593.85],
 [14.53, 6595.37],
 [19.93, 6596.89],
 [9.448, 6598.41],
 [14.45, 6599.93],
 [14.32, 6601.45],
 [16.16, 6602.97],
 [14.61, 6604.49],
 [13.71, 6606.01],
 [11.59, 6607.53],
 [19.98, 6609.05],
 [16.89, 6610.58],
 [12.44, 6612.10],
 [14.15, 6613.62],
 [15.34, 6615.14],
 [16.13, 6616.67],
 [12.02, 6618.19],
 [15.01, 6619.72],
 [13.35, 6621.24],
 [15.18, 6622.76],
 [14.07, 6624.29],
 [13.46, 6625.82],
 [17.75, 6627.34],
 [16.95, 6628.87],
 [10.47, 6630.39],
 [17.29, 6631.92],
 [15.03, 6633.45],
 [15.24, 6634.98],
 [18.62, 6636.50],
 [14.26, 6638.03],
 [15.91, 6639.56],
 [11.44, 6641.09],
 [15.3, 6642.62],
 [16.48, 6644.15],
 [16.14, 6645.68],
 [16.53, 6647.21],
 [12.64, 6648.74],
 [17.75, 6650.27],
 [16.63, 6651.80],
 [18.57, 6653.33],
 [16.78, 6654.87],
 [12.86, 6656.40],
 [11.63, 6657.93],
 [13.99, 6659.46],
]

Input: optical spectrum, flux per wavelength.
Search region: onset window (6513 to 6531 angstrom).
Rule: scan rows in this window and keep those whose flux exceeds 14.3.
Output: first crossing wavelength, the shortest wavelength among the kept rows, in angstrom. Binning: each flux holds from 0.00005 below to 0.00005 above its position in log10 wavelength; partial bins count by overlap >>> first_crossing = 6513.87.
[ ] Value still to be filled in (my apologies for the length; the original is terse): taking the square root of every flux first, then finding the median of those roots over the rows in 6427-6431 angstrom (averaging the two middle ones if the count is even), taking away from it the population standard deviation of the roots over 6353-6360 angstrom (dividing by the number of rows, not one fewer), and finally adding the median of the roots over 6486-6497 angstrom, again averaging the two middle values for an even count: 7.65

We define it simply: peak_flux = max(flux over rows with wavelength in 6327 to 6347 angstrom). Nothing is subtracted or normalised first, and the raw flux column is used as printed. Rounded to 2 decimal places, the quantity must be 18.78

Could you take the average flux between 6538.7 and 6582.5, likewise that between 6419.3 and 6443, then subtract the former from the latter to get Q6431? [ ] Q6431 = -6.5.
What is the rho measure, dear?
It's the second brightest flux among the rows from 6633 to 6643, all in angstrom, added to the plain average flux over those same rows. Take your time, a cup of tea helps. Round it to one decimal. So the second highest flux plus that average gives 31.0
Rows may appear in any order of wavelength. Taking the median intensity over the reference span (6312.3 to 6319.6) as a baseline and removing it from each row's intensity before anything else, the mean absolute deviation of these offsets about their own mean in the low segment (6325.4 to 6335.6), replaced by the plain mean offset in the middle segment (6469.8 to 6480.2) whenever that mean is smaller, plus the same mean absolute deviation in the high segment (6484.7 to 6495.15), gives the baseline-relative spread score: 6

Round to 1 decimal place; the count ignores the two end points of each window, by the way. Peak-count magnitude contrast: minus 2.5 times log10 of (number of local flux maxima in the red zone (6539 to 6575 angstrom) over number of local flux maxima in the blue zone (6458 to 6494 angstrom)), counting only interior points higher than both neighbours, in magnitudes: -0.2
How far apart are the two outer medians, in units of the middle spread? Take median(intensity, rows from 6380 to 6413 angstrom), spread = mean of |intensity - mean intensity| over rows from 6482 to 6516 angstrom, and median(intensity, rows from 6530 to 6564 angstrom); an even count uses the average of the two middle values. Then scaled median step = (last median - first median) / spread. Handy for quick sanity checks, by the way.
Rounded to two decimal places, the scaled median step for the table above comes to 0.90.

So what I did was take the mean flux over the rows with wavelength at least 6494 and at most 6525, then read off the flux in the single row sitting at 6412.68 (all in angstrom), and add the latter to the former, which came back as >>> 26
